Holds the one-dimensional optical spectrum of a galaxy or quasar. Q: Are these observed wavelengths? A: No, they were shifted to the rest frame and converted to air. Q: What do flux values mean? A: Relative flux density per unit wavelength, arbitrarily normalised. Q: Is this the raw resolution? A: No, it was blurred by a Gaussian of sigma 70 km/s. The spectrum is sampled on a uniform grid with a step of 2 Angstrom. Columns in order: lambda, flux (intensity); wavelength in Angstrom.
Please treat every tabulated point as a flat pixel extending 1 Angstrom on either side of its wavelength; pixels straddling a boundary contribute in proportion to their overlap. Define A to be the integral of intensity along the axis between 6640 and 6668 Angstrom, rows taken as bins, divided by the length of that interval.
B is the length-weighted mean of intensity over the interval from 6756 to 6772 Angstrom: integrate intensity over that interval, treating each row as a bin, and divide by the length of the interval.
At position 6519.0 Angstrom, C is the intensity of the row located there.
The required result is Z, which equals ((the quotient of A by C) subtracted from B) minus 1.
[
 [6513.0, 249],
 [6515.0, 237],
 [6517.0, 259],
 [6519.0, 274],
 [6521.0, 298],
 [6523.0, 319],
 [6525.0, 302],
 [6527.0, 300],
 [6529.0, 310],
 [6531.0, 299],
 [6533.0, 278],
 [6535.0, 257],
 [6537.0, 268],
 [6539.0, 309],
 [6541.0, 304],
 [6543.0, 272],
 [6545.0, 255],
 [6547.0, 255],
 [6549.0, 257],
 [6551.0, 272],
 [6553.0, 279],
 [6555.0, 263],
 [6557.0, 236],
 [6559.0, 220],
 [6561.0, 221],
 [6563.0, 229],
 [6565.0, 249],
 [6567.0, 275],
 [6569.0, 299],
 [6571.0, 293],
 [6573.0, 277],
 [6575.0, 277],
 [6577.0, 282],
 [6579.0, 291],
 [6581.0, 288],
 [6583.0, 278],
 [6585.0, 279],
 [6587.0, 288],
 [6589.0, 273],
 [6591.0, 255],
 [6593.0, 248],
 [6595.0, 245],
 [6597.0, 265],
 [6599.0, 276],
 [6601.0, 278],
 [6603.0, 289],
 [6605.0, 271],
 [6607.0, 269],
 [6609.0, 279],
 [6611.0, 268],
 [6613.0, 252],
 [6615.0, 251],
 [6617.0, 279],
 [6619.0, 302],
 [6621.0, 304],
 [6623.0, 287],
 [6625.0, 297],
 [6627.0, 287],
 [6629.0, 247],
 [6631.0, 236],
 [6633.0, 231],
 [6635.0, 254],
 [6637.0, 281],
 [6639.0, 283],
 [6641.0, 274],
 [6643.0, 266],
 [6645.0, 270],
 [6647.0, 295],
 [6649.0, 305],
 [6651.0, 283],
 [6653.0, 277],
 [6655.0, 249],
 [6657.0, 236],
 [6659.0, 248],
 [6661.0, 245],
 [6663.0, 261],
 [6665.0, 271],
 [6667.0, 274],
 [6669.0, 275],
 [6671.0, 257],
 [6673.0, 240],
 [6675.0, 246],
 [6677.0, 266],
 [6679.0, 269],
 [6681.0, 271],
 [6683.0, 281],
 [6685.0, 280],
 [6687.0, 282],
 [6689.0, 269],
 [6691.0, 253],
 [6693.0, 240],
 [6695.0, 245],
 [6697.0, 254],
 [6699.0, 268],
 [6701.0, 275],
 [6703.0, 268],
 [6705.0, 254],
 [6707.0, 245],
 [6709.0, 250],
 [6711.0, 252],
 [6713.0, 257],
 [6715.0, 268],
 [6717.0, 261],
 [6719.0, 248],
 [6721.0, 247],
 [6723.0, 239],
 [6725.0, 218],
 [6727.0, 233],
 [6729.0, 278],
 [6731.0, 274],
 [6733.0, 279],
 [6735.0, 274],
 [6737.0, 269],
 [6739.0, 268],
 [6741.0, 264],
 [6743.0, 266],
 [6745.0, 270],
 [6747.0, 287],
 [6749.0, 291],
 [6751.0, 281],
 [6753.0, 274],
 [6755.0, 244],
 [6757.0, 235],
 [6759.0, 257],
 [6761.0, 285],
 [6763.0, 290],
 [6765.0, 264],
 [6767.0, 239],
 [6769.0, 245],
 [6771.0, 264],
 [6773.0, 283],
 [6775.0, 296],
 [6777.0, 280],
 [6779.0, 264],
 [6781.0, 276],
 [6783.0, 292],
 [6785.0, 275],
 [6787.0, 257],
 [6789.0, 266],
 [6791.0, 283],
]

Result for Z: 258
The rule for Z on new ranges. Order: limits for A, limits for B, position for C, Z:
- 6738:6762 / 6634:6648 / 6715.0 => 273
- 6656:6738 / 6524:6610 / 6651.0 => 270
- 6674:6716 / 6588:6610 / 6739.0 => 266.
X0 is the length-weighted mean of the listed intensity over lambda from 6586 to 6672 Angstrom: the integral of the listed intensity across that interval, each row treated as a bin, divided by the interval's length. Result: 269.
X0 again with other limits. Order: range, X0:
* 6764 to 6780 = 267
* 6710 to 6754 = 264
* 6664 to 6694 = 265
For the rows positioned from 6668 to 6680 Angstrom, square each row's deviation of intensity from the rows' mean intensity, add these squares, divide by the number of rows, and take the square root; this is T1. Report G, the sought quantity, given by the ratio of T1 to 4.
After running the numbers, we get 3.1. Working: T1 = 13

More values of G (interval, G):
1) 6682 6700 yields 3.8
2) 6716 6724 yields 2.0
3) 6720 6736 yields 5.6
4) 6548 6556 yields 2.1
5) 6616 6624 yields 2.6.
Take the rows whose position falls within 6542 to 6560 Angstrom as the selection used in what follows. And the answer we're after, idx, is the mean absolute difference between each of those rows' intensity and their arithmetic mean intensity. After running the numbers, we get 13.4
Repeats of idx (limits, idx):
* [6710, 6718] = 5.0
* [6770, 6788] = 10.1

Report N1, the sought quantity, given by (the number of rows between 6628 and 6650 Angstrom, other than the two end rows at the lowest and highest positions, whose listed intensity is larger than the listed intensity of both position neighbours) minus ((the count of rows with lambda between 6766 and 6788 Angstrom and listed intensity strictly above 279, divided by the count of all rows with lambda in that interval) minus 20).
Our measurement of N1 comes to 20.6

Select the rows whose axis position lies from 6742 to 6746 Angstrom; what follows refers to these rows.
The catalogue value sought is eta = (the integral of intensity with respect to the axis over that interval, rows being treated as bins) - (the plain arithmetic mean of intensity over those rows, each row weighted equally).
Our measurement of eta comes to 804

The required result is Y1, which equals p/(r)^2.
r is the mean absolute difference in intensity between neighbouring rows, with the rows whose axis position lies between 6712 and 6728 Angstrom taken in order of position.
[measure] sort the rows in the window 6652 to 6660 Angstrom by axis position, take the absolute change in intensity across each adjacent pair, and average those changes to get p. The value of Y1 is 0.15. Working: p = 17.7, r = 10.9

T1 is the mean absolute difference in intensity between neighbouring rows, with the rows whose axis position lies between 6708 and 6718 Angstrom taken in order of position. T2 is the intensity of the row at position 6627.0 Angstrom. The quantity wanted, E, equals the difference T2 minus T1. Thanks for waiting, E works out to 281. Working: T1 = 6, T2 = 287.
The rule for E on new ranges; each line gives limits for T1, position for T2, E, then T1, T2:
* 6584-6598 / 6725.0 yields 206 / 12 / 218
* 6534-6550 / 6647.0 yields 280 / 15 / 295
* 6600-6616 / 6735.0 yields 264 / 10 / 274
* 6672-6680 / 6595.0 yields 235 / 10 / 245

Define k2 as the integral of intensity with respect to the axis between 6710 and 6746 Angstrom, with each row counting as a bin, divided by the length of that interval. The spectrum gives 259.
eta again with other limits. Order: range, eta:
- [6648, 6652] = 882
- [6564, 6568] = 786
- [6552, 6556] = 813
